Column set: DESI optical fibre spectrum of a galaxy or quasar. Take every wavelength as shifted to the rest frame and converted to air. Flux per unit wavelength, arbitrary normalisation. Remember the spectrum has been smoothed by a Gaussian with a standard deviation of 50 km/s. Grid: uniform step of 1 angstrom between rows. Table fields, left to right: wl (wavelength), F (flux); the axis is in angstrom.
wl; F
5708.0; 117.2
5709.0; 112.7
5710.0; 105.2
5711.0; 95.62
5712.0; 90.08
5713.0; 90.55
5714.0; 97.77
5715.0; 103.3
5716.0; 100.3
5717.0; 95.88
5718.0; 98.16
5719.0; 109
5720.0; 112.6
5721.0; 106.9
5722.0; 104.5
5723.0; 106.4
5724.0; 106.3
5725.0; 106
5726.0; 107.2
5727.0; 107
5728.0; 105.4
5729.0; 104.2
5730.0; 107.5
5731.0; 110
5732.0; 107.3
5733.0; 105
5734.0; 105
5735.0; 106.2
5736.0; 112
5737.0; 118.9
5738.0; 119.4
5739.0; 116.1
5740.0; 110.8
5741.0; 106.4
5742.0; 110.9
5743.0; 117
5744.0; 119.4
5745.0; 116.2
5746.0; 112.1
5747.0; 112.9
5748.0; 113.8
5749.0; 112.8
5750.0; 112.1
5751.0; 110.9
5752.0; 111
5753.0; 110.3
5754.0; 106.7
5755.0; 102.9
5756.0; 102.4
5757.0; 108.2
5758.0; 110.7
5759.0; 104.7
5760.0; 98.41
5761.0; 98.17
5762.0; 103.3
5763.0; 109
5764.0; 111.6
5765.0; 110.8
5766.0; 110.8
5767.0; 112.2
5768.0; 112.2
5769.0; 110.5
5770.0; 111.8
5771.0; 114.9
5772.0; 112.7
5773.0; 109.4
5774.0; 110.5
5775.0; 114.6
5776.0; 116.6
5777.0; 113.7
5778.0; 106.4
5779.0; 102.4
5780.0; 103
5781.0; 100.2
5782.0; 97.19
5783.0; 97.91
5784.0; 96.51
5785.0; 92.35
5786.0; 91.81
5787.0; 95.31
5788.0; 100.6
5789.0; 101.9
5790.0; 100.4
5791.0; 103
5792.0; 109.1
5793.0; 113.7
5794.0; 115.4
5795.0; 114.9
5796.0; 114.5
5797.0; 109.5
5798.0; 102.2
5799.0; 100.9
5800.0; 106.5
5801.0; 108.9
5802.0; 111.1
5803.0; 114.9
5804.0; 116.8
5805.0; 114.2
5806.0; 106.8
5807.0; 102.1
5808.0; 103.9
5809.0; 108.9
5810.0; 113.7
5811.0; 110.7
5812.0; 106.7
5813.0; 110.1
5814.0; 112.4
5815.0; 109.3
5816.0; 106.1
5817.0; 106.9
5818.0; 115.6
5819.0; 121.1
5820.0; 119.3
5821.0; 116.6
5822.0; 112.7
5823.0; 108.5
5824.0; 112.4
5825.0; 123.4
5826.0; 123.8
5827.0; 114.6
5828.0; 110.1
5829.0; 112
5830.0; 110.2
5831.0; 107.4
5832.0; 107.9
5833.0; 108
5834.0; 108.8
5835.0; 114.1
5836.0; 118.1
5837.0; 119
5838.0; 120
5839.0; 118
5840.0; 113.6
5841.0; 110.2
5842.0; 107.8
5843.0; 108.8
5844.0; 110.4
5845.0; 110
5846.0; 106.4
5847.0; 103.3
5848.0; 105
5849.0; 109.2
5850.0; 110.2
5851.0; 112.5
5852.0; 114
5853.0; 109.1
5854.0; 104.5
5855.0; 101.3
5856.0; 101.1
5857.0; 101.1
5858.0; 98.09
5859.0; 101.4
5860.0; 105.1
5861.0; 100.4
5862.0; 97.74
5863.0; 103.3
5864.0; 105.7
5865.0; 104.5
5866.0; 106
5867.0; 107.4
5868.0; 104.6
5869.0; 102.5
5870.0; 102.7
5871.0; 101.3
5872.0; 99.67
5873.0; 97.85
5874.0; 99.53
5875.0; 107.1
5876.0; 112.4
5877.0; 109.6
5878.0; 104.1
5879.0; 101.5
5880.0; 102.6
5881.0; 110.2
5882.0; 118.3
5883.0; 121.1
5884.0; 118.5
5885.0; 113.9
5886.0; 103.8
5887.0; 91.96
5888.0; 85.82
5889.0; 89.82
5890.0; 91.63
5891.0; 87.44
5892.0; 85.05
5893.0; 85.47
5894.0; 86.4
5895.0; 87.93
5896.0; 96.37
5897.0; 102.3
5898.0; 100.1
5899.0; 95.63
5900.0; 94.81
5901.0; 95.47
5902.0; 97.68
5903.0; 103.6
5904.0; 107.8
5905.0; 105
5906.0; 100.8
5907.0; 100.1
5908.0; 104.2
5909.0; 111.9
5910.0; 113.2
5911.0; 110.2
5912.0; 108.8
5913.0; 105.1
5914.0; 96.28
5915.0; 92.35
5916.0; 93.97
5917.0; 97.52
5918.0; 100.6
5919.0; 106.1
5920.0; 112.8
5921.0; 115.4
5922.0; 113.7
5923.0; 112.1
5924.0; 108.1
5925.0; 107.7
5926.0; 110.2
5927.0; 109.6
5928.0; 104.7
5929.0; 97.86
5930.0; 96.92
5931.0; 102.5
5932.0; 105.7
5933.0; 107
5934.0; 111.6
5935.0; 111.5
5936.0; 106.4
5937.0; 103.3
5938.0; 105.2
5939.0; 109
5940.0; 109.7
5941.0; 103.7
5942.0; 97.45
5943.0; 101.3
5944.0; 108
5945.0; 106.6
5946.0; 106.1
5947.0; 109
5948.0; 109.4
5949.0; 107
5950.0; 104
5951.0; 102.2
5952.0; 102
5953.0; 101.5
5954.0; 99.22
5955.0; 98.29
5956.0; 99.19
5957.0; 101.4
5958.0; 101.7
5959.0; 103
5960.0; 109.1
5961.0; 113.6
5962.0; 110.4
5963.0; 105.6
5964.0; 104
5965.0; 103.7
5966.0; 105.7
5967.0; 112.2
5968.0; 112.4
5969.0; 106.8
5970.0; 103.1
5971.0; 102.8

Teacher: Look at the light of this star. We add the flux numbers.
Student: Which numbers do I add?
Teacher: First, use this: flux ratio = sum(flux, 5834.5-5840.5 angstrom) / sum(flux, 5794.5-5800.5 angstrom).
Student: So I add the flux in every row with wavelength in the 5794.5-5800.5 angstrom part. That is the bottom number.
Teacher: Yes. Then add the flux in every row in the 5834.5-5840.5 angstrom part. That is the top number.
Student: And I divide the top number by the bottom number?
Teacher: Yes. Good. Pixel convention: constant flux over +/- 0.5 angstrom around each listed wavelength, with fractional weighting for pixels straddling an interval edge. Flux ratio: 1.08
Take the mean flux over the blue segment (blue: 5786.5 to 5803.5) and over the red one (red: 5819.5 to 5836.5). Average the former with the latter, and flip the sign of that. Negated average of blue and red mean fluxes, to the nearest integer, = -110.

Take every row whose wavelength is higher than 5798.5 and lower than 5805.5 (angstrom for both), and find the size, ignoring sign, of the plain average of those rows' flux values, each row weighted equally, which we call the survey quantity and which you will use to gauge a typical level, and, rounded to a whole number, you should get 110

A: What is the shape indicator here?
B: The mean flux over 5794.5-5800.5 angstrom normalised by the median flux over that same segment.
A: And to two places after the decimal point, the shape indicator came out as 1.00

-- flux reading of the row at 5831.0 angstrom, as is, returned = 107.4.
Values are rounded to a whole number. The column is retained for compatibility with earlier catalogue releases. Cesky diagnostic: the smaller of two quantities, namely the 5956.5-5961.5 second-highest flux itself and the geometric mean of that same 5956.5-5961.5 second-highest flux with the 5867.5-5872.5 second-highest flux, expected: 106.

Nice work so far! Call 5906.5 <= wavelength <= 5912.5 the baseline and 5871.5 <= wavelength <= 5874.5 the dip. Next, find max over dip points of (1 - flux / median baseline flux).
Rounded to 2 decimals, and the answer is 0.11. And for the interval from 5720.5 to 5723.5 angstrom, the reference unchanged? 0.05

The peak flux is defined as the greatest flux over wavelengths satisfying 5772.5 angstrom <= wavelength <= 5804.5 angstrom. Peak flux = 116.8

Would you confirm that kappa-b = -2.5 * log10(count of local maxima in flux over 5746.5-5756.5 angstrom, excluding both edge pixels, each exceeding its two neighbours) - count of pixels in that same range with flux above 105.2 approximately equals -8.8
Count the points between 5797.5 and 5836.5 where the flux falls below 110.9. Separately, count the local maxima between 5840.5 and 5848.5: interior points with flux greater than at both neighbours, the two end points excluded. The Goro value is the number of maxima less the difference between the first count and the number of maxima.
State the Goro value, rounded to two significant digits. -19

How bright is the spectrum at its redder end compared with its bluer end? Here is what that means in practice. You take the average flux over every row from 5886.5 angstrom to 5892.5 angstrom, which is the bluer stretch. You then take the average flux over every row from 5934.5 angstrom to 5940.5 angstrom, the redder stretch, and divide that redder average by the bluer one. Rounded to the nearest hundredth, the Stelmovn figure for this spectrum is 1.21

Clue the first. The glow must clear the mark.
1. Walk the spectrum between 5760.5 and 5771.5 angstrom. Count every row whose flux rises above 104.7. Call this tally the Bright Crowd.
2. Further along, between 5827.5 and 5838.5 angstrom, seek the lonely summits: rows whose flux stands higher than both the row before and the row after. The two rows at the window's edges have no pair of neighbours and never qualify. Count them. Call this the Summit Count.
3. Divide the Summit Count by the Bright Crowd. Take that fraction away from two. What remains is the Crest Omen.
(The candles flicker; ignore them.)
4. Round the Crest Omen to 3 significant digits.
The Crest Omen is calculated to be 1.89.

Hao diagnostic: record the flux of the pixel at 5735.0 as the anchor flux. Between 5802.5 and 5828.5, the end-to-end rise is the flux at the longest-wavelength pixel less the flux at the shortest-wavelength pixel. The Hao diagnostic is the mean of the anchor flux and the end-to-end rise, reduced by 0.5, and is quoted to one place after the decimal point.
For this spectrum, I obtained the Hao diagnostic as 50.2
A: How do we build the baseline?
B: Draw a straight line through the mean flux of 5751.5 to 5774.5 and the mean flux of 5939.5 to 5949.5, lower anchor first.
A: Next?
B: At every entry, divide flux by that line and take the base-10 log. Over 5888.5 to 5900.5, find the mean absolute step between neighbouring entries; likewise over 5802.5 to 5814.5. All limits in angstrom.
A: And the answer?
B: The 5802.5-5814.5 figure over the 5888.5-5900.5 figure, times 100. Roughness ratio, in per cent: 105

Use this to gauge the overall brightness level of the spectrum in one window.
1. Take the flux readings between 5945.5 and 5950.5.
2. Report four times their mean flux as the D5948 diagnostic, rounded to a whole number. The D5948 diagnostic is 428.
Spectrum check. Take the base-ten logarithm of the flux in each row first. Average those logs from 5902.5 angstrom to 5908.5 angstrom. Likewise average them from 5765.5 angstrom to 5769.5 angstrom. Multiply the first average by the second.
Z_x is 4.125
